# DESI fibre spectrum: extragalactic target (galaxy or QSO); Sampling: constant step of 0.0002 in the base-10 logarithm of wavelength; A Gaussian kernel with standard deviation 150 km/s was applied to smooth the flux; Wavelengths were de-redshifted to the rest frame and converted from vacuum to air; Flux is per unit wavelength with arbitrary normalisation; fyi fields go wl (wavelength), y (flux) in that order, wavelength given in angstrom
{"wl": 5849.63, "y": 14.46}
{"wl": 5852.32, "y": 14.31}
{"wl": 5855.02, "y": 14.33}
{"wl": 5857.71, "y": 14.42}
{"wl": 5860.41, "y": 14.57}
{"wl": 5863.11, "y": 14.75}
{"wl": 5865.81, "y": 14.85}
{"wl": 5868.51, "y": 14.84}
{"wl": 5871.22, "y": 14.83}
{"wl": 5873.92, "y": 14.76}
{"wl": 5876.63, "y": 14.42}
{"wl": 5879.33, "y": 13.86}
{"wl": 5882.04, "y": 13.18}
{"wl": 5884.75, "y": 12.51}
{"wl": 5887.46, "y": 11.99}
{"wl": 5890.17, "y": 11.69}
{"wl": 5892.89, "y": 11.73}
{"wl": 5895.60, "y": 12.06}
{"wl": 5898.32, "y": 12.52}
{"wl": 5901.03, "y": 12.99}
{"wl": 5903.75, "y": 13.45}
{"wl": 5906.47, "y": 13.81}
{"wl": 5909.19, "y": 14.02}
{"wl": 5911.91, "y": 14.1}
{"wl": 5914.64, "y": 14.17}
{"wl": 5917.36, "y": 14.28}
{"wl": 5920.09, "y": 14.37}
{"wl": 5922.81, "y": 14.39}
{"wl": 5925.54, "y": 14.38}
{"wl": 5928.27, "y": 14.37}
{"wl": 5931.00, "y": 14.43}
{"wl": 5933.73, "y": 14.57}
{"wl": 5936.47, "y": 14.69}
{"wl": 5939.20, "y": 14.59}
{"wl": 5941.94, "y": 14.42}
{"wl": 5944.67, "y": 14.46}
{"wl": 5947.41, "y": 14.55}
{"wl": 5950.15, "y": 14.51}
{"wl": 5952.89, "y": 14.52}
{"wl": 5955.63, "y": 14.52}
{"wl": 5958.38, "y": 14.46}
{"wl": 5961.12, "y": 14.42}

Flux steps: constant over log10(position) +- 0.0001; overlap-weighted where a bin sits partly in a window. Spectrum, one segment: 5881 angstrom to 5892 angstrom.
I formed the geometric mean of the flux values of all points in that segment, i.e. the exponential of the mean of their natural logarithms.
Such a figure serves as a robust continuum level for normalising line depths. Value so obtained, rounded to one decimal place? 12.3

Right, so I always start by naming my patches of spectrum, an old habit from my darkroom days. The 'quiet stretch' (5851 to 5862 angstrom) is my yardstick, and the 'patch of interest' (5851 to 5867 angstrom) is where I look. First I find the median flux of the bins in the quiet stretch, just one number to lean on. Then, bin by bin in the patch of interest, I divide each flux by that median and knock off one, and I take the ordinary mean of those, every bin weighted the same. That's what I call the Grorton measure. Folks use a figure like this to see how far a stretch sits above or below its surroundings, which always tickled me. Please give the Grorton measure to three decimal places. 0.011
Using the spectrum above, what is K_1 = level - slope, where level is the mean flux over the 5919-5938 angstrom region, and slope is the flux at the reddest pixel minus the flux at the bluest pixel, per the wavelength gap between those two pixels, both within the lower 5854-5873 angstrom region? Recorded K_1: 14.4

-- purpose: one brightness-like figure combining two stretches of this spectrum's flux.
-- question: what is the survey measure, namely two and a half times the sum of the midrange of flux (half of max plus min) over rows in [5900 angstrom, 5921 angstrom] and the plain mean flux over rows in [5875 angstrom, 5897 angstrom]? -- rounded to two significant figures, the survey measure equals 66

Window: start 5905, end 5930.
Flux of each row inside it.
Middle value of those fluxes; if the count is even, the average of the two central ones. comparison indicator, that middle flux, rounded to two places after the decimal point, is 14.28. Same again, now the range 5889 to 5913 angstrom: 12.99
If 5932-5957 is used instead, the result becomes 14.52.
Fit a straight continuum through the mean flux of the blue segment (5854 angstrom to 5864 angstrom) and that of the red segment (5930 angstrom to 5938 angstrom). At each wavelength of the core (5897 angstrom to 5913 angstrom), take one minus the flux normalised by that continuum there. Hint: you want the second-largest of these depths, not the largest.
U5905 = 0.11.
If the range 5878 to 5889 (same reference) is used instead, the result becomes 0.14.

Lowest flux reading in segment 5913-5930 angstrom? 14.17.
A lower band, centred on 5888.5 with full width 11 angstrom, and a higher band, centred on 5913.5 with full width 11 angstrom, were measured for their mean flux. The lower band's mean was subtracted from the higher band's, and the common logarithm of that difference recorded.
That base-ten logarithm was 0.3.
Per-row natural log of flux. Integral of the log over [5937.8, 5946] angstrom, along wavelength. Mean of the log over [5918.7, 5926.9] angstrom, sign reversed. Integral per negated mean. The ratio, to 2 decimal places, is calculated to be -8.23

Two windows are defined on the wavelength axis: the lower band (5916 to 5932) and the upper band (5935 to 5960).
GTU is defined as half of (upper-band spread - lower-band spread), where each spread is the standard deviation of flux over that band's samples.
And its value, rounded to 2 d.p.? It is 0.02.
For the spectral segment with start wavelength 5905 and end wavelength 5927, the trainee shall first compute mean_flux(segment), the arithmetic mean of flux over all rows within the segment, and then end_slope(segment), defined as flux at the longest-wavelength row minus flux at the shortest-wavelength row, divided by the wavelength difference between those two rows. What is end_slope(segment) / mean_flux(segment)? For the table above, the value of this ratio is 0.0021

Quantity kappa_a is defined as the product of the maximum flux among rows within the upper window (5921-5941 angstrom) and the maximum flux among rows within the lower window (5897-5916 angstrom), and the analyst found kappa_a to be 208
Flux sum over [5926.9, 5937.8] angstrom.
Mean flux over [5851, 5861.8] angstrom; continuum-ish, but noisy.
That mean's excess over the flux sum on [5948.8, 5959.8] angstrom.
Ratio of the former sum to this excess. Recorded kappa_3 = -1.33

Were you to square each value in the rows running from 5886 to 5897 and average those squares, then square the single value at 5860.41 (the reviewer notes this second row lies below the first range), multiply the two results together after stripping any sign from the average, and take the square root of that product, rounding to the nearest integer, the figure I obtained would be 173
